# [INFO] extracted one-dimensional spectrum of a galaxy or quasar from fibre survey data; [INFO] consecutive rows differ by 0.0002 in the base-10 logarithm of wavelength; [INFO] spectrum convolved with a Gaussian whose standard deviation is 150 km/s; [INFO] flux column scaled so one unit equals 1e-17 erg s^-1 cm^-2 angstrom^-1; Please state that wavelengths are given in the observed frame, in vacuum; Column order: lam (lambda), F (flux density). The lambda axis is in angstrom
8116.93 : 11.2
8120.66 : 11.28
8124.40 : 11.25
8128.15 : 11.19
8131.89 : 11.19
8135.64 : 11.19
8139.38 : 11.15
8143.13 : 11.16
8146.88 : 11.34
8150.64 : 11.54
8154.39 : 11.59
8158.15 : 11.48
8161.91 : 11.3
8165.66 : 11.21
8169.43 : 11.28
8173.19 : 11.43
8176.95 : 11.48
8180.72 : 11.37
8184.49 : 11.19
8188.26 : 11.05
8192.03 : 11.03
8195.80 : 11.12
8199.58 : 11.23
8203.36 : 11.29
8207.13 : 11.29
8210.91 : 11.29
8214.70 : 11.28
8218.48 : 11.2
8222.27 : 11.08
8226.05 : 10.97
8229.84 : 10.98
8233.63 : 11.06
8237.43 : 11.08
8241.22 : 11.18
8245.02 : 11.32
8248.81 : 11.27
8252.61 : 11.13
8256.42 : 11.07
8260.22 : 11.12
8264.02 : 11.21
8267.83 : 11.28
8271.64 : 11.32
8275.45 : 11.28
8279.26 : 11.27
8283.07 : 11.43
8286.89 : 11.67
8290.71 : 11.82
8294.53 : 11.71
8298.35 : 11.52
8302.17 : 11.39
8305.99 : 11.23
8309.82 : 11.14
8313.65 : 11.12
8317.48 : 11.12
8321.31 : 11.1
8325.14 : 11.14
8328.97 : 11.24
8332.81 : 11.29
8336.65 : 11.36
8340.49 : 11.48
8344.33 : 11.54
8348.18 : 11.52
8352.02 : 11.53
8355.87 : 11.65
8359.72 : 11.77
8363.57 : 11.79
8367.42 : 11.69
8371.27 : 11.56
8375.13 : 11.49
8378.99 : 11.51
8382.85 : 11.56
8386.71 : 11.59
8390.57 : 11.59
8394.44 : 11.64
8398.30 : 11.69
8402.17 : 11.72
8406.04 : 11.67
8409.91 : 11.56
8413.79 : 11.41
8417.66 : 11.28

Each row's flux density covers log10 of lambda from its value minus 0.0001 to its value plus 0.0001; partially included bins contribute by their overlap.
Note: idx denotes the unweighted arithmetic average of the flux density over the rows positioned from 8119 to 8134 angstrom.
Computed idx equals 11.2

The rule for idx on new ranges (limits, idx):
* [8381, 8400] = 11.6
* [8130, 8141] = 11.2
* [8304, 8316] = 11.2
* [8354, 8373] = 11.7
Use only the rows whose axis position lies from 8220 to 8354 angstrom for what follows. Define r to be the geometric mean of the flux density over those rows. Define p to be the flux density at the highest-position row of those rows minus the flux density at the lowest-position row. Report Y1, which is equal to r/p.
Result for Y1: 25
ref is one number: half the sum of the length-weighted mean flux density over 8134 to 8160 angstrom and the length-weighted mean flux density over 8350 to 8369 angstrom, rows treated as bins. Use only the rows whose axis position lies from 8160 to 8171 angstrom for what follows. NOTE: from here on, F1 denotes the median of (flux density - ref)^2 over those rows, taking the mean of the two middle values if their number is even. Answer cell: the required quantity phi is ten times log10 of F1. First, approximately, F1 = 0.06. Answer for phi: -12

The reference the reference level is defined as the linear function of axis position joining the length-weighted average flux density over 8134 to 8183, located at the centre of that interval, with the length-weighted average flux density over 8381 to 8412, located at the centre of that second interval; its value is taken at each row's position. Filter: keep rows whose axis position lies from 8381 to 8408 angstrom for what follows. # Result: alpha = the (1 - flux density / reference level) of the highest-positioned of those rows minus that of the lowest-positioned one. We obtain -0.007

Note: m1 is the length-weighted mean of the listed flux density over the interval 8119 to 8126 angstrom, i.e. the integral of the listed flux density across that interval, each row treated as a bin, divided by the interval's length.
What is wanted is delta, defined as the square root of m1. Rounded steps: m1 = 11.3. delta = 3.36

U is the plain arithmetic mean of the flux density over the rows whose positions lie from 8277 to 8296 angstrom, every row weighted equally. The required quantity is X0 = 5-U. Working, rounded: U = 11.6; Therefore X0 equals -6.58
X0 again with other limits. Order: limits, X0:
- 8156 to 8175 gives -6.34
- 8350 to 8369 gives -6.69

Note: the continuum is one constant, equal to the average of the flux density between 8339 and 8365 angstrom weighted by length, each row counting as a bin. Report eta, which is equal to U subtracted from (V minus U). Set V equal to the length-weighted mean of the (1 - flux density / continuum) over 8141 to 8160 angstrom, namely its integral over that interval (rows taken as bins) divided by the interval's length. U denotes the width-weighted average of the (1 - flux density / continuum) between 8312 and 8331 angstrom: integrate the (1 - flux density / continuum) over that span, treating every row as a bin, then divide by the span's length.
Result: -0.06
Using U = 0.040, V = 0.02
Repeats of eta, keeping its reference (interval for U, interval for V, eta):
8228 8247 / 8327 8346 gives -0.06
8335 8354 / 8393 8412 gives -0.02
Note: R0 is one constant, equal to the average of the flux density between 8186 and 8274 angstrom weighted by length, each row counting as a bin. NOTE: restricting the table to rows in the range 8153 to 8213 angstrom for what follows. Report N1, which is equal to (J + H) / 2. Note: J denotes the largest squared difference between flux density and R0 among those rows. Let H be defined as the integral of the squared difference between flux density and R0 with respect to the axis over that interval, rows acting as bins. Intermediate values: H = 2.2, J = 0.18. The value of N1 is 1.2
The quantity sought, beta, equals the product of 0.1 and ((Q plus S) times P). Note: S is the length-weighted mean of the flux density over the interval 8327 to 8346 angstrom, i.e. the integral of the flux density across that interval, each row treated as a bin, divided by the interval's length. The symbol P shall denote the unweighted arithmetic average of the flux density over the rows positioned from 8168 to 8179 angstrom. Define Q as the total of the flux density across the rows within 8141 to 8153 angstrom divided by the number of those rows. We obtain 25.9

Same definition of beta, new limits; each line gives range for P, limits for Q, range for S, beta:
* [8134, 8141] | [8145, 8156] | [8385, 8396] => 25.8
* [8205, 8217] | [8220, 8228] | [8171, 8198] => 25.1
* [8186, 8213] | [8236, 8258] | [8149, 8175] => 25.3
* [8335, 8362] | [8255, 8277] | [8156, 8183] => 26.1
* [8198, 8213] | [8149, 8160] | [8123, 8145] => 25.6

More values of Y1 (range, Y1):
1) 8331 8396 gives 33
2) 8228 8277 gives 37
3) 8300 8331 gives -75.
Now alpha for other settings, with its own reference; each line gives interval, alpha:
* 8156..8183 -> 0.012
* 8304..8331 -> 0.001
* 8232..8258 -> 0.001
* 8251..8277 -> -0.011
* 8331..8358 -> -0.029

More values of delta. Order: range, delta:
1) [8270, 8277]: 3.36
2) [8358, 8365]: 3.43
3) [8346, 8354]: 3.39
